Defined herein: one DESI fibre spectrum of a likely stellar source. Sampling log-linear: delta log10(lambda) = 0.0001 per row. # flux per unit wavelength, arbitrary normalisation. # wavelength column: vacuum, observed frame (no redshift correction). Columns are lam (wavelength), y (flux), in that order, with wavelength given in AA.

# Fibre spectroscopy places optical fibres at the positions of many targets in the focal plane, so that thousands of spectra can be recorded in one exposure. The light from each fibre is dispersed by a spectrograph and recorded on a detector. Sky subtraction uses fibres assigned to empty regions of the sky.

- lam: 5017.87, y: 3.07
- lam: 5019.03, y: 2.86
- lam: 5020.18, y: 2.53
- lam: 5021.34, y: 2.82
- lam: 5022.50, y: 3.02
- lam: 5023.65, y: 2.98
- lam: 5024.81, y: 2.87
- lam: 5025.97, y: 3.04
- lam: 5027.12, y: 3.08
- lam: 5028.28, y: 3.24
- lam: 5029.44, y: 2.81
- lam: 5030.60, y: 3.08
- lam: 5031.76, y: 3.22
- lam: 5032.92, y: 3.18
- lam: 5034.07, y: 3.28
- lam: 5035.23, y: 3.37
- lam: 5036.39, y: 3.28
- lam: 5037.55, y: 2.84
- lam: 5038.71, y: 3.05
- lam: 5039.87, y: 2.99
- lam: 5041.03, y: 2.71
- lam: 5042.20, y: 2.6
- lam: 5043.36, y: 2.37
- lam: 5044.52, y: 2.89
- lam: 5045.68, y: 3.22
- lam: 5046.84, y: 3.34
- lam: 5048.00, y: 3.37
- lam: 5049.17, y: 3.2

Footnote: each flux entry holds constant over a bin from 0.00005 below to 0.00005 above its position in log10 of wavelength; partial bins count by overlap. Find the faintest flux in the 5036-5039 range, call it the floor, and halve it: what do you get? 1.42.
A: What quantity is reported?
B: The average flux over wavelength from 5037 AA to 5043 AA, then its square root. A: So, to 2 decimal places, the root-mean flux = 1.68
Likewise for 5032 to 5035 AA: 1.80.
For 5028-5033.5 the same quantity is 1.76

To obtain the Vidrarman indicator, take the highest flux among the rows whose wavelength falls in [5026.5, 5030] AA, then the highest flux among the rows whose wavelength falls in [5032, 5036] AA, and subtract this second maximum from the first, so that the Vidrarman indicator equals -0.13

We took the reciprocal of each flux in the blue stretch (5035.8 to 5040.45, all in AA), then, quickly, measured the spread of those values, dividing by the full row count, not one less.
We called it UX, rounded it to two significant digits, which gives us 0.017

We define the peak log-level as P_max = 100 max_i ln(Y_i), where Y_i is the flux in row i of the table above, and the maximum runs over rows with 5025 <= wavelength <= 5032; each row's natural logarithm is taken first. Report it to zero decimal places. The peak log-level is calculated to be 118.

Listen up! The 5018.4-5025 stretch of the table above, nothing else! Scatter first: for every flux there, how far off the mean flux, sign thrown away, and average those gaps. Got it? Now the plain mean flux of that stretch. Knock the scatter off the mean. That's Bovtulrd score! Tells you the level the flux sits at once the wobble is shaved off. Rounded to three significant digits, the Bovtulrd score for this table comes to 2.73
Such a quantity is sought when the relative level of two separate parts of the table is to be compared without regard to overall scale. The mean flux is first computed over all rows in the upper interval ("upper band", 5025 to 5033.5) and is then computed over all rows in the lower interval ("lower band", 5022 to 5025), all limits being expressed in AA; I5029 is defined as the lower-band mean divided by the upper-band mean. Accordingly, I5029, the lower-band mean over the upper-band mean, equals 0.96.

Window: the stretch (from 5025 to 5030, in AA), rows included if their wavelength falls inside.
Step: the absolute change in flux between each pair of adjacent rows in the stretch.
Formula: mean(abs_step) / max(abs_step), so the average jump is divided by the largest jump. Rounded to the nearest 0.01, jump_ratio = 0.49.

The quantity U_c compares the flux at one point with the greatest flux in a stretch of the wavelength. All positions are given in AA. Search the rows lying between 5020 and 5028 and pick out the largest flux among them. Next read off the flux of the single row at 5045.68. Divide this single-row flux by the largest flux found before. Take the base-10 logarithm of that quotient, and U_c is 0.019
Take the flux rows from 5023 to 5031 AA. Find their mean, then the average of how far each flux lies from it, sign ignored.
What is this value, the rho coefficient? 0.109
